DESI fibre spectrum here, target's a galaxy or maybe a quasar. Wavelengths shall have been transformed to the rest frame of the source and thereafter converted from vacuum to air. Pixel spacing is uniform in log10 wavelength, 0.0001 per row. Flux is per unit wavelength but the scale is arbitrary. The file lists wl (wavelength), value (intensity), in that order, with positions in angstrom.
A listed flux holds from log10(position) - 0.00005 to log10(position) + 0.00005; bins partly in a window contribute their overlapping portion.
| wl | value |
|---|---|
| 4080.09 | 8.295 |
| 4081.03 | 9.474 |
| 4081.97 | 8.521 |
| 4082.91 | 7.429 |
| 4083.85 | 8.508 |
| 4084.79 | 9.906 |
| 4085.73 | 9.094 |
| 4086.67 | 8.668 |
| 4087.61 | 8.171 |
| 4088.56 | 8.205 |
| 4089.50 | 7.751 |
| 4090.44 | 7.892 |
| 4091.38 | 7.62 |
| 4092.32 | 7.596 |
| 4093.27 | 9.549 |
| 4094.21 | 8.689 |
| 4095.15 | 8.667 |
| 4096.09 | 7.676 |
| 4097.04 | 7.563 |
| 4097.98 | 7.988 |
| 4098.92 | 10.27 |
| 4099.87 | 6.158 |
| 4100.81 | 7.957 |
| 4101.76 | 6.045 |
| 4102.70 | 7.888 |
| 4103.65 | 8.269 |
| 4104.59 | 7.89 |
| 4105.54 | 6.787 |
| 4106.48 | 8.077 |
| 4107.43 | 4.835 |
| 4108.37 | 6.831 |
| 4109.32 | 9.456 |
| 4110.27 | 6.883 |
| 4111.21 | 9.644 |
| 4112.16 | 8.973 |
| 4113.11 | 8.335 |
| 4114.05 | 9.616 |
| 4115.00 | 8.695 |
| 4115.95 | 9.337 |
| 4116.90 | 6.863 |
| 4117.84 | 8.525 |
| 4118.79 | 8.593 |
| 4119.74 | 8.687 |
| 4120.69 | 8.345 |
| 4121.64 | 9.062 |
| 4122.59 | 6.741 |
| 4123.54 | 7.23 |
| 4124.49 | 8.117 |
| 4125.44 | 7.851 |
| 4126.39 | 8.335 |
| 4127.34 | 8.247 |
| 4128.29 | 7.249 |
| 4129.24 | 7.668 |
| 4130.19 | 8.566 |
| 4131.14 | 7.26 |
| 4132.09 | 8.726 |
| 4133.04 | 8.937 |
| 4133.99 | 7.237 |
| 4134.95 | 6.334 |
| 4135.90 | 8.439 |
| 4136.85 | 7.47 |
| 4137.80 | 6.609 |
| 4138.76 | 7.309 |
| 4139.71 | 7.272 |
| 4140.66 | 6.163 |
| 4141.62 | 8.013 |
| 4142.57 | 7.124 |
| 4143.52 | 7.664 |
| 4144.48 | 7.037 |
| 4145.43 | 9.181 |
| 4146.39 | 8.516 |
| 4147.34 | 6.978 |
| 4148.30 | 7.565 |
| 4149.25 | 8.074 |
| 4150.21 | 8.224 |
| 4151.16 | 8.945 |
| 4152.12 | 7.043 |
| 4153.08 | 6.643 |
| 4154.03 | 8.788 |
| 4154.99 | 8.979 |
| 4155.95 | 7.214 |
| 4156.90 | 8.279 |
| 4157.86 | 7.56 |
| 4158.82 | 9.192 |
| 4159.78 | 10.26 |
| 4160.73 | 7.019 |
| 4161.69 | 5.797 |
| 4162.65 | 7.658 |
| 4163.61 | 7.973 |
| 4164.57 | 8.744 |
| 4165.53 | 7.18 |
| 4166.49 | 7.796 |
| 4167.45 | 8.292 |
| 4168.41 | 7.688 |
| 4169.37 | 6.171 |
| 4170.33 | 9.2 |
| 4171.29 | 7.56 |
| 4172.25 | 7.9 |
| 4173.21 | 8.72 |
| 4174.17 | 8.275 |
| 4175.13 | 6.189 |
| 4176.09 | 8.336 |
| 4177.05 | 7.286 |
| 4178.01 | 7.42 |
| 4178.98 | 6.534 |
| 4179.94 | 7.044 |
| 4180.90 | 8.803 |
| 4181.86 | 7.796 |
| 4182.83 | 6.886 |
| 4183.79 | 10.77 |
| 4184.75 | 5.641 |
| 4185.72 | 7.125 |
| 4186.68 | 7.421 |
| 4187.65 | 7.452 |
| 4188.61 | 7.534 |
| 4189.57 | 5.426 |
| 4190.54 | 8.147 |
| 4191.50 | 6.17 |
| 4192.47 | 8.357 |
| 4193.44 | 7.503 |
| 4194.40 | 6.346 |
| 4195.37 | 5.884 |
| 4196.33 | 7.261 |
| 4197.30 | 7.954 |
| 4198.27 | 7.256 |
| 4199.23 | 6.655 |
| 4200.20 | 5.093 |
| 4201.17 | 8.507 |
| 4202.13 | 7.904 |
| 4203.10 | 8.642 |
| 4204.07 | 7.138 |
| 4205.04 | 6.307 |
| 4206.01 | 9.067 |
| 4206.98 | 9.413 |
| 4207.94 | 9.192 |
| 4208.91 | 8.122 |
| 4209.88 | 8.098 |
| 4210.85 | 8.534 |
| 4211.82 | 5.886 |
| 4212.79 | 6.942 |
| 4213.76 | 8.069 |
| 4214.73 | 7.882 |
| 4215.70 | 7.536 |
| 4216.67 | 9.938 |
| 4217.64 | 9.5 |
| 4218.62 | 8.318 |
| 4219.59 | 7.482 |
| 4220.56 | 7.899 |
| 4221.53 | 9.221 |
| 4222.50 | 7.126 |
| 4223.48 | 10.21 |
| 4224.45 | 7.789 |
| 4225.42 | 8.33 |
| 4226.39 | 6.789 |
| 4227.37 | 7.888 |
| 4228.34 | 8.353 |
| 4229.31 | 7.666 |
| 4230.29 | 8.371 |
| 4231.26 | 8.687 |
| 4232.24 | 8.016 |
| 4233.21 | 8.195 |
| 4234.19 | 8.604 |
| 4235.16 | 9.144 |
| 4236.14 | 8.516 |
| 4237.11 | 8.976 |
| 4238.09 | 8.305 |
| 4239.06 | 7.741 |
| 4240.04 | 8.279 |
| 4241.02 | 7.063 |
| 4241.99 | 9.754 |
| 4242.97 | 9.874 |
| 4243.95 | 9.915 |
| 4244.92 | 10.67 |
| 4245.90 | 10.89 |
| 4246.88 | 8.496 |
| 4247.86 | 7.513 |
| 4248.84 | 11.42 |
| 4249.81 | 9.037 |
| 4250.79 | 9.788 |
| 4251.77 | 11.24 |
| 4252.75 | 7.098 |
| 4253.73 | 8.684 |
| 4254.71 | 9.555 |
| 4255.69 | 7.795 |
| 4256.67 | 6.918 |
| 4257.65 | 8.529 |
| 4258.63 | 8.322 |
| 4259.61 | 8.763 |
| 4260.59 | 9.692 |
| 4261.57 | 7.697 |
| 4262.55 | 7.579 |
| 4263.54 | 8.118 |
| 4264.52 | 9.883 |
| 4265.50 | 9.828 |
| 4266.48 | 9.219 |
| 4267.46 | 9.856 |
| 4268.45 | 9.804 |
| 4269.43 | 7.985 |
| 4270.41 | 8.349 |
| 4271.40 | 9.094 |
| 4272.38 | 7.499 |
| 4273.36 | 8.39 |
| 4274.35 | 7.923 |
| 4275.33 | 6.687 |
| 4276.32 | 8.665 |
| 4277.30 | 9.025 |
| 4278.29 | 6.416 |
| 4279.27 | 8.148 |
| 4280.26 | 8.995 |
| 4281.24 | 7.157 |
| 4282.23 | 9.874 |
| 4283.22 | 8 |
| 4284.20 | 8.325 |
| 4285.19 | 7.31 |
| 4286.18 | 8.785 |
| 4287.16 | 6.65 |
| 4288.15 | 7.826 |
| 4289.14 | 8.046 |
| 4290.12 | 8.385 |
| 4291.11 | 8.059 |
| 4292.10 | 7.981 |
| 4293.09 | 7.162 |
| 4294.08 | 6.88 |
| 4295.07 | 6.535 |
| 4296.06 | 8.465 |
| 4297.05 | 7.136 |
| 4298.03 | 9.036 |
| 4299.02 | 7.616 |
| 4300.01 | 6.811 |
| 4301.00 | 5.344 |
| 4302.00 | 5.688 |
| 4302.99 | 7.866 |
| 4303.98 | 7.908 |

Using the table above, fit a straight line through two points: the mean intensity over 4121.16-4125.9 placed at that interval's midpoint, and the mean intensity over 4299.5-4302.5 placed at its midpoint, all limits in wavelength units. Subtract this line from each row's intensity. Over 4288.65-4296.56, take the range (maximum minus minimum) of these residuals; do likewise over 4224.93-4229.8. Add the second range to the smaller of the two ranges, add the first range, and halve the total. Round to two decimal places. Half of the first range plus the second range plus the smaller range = 2.55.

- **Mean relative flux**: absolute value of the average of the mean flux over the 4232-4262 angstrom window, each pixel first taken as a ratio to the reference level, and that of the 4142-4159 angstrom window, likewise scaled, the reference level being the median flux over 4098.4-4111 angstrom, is 1.06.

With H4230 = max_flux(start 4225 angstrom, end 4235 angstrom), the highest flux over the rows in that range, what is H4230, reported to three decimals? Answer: 8.687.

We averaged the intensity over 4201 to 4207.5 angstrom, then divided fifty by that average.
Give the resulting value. 6.1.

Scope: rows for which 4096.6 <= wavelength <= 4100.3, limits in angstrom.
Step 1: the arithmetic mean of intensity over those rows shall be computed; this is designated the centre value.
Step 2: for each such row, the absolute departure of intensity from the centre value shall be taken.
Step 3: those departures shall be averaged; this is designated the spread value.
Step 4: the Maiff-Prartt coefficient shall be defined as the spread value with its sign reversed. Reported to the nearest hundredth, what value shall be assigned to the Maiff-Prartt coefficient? -1.14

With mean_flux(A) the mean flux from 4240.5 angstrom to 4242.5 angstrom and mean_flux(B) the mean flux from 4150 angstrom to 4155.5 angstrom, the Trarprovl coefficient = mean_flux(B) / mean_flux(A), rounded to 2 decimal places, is 0.96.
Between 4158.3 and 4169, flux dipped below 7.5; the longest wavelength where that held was 4165.53 angstrom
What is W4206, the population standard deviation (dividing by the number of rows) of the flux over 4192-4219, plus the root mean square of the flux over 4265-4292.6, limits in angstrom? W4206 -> 9.52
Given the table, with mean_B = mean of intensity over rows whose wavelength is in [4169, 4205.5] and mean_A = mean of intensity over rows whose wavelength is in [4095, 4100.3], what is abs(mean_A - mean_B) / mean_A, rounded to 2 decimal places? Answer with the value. 0.08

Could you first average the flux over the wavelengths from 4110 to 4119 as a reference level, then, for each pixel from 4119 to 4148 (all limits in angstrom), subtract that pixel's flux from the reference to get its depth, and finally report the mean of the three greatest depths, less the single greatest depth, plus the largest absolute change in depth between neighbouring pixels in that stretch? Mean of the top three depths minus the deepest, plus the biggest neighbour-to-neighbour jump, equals 2.1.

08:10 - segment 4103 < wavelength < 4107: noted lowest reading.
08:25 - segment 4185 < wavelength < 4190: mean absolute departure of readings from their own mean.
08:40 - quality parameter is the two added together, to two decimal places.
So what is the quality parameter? 7.41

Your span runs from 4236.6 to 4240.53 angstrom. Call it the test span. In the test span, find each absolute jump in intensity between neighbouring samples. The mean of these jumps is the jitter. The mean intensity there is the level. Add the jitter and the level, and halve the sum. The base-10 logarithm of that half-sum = 0.65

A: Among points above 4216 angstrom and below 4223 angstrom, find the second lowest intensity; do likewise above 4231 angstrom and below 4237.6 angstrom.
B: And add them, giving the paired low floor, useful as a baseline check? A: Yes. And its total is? 15.7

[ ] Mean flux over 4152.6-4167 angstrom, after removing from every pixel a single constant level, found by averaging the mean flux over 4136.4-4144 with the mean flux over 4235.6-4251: -0.23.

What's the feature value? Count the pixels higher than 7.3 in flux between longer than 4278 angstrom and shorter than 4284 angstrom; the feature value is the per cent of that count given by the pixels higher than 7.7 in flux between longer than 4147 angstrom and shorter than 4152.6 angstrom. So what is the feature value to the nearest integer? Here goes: 75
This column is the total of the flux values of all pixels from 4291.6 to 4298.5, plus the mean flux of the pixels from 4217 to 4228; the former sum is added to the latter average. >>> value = 61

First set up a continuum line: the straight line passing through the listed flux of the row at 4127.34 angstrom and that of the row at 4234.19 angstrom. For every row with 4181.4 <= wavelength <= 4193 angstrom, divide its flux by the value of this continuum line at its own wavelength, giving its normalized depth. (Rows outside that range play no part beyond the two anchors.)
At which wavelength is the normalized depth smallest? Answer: 4189.57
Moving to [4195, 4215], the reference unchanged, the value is 4200.20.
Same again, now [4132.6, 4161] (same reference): 4140.66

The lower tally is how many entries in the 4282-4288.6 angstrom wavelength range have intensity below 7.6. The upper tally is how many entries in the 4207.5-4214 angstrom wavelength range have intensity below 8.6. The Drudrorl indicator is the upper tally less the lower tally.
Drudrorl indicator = 4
